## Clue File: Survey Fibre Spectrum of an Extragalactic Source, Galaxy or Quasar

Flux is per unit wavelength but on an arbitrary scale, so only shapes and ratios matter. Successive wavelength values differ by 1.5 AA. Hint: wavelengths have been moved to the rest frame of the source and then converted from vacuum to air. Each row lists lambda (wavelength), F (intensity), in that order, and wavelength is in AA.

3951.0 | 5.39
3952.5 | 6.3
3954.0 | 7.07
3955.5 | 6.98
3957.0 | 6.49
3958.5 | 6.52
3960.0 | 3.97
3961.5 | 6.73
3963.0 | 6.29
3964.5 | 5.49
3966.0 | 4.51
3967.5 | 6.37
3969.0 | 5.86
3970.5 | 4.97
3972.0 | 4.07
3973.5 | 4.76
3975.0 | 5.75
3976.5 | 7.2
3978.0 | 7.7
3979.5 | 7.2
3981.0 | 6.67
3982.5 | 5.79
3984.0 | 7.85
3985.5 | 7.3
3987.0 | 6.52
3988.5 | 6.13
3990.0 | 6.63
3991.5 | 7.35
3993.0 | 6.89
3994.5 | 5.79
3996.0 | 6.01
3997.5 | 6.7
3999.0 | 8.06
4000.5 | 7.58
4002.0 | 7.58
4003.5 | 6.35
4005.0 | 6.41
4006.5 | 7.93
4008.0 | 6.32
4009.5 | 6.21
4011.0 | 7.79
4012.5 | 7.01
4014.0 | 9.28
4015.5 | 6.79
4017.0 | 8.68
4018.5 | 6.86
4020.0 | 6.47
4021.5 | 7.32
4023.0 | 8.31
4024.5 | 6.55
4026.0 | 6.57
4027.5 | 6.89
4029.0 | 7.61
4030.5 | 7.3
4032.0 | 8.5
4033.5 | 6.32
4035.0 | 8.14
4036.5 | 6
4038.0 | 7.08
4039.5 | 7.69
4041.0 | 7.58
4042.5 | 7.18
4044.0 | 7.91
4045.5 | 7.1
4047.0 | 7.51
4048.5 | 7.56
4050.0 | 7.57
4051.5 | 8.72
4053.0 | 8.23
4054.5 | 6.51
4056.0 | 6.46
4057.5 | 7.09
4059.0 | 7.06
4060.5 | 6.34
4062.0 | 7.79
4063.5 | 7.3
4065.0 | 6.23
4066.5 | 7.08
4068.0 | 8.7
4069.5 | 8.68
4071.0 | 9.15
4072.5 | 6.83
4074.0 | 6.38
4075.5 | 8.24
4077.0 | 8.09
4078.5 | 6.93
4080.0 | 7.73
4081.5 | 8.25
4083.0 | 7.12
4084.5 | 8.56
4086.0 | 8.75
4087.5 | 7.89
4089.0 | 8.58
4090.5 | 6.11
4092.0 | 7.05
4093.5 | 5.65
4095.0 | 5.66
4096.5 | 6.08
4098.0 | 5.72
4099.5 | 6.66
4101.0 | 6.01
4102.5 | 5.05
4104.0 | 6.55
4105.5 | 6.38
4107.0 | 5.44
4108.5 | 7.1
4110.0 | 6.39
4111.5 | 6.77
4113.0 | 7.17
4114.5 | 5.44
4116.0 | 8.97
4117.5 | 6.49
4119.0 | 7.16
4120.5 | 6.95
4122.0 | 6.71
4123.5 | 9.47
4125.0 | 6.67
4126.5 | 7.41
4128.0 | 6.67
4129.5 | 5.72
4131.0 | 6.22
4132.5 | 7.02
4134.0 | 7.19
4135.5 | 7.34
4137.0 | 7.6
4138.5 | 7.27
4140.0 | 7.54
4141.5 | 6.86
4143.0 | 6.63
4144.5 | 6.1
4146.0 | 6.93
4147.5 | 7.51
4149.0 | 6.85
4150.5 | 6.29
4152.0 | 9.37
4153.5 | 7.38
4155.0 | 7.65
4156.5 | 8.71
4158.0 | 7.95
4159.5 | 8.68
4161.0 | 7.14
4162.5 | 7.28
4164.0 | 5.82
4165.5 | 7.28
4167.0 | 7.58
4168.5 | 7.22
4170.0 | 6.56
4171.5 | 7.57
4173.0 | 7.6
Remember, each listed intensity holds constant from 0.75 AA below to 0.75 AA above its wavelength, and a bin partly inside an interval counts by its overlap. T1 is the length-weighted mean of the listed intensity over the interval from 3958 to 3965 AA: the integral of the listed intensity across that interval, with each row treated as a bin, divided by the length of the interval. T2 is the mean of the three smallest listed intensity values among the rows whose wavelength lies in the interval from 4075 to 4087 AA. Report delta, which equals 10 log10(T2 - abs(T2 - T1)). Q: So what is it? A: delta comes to 7.6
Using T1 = 5.79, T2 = 7.3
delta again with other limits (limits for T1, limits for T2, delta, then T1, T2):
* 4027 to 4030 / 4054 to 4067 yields 7.3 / 7.28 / 6.3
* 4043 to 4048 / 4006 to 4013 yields 7.4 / 7.49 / 6.5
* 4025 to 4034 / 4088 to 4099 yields 6.2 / 7.20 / 5.7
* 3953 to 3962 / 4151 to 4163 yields 8.0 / 6.28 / 7.3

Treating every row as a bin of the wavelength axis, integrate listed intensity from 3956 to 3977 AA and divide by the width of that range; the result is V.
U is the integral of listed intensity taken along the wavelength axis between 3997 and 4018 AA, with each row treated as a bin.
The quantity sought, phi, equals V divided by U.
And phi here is 0.037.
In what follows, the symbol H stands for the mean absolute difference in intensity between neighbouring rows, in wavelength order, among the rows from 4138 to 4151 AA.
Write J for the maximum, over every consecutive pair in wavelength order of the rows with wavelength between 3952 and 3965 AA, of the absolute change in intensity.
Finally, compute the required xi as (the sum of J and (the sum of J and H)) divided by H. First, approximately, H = 0.5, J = 2.8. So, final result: 11.2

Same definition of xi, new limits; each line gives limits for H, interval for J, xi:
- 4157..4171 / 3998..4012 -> 4.9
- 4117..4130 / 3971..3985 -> 4.6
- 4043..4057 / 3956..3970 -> 10.4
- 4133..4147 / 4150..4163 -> 16.0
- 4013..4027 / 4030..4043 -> 4.4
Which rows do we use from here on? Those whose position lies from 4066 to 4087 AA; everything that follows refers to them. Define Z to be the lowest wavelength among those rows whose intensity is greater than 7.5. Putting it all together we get 4068.0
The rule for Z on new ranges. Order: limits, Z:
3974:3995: 3978.0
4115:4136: 4116.0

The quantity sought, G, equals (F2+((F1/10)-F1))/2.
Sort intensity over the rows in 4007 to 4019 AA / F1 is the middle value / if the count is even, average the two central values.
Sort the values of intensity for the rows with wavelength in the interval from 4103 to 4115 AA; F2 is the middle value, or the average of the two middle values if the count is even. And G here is 0.1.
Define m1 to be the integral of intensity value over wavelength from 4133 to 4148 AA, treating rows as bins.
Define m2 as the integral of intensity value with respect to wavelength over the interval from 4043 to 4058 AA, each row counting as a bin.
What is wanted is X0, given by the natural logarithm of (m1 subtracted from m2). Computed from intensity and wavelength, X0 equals 1.7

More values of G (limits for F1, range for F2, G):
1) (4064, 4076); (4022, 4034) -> 0.1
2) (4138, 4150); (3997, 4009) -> 0.5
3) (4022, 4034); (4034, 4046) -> 0.5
